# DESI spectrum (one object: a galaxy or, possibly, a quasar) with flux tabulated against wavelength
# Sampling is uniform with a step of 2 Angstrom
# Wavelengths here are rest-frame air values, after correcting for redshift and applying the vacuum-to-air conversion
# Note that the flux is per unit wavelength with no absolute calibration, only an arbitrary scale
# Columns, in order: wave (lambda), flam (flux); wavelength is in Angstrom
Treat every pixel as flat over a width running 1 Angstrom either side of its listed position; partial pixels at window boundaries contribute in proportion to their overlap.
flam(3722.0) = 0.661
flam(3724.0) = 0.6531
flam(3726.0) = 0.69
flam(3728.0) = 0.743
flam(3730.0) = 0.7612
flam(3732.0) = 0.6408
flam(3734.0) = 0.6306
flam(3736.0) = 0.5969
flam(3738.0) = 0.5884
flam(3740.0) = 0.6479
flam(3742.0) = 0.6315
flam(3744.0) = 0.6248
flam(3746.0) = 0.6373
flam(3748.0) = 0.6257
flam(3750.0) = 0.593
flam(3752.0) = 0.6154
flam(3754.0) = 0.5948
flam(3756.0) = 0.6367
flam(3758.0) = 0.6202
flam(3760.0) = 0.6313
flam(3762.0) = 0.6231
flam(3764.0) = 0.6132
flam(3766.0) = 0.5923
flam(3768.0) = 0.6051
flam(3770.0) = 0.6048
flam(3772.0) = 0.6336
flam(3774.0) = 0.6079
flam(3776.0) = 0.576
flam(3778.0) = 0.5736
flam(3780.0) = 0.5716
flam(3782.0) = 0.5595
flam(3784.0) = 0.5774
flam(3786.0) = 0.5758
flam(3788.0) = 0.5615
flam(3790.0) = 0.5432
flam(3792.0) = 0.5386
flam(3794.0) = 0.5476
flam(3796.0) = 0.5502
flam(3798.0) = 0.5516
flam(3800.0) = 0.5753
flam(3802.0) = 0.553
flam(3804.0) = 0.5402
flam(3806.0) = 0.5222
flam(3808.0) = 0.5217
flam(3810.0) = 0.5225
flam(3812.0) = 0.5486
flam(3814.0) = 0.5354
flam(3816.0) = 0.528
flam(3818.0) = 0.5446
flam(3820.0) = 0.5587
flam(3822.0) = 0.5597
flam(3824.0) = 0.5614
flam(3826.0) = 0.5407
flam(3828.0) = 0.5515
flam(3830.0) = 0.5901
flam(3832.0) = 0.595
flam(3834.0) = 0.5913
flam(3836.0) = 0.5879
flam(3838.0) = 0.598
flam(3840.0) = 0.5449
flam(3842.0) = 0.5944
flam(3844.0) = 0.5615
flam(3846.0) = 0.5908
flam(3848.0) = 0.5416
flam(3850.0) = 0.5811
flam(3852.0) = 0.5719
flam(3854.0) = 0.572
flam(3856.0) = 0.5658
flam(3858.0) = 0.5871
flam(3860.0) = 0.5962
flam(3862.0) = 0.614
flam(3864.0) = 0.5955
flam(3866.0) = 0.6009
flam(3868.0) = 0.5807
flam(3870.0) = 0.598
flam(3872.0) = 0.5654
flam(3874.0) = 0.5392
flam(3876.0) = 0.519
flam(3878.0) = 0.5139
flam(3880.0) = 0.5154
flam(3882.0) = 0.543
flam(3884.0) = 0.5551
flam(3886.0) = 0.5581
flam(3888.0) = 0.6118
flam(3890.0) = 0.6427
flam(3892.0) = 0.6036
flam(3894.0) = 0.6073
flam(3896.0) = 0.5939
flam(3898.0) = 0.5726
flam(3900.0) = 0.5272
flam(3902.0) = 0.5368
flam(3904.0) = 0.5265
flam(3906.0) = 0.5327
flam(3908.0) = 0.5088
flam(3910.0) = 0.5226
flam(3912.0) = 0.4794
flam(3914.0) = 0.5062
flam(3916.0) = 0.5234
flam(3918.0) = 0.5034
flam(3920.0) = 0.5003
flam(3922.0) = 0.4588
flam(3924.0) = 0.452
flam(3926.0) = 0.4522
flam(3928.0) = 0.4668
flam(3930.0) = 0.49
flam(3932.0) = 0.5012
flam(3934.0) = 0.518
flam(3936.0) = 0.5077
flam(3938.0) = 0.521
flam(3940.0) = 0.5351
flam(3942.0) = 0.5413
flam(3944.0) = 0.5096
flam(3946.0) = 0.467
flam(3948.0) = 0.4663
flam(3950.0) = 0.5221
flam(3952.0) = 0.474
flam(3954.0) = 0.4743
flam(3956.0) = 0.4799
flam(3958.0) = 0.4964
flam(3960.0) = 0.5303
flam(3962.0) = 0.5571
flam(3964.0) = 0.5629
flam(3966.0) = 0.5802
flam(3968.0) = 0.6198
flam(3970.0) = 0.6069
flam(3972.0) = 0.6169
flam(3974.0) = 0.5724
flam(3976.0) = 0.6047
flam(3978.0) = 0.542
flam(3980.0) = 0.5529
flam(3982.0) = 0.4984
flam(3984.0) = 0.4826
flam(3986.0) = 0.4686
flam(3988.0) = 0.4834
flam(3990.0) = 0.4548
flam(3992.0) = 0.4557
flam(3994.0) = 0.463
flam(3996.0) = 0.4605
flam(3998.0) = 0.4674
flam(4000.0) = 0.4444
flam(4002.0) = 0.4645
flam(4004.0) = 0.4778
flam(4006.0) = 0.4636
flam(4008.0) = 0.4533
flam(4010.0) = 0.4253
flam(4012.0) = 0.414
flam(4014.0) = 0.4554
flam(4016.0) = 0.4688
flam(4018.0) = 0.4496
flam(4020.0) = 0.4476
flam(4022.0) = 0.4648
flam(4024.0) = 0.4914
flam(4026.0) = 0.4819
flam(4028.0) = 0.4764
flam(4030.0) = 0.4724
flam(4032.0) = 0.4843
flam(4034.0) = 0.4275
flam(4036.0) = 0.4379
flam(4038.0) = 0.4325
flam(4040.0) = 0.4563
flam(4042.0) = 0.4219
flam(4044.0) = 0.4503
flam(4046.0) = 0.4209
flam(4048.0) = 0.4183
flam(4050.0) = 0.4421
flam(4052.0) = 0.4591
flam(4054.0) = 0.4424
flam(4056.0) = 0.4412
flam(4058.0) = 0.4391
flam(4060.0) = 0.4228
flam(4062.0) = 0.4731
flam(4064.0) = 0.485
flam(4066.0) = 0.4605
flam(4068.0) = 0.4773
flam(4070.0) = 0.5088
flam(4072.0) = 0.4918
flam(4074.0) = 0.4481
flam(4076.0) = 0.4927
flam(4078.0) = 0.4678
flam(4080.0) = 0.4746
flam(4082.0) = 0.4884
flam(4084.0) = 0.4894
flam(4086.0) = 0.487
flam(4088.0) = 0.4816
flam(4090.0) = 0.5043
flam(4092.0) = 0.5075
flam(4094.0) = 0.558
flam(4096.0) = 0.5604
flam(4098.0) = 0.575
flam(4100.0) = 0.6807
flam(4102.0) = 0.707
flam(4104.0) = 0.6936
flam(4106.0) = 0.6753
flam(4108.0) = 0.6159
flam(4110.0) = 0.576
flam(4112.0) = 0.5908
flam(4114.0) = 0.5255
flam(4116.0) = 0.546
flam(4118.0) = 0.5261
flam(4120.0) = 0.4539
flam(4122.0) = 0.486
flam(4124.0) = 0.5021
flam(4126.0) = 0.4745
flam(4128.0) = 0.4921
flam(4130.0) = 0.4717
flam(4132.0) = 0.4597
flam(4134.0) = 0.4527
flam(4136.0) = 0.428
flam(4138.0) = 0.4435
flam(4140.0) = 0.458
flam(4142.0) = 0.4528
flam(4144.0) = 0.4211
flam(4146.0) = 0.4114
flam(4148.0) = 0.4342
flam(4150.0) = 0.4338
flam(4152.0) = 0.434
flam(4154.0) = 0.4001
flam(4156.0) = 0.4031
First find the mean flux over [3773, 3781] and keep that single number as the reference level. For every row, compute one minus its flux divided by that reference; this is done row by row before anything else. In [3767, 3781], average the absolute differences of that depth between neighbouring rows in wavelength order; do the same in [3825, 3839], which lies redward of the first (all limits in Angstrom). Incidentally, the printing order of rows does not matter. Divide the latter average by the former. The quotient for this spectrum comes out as 0.78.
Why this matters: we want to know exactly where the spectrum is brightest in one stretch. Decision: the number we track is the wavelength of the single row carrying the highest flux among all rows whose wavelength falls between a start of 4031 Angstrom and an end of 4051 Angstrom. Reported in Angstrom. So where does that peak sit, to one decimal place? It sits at 4032.0 Angstrom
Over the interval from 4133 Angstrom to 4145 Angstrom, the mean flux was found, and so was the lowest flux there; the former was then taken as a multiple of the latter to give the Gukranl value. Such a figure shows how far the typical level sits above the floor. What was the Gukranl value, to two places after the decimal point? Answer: 1.05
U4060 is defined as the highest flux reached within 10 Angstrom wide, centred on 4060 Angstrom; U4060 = 0.485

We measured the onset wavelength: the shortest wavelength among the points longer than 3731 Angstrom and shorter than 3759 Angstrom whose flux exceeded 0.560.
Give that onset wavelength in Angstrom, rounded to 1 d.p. 3732.0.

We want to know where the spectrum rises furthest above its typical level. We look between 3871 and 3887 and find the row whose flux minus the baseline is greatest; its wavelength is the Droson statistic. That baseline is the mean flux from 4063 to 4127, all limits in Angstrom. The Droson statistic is 3872.0 Angstrom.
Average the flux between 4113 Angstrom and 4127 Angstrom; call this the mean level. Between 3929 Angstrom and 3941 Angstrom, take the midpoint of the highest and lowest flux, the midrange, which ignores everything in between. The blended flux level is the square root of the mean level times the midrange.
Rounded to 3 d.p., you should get 0.507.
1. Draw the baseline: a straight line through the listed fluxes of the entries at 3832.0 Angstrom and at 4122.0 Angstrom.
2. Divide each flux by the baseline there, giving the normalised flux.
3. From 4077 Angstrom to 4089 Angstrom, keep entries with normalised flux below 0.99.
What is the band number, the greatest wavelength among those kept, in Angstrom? 4088.0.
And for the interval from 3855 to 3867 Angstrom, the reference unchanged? 3856.0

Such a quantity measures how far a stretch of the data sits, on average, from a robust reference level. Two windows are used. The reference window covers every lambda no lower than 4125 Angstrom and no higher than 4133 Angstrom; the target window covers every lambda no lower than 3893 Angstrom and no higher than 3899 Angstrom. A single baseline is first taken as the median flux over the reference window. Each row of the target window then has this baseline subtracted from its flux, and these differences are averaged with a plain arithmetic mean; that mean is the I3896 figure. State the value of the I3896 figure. 0.12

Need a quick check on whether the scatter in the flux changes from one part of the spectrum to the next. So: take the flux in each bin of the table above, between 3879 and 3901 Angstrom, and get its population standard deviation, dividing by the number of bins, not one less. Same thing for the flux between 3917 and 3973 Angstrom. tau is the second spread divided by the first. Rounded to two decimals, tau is 1.26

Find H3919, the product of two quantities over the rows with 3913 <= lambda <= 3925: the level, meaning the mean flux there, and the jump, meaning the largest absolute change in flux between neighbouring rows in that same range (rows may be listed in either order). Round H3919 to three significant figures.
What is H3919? 0.0204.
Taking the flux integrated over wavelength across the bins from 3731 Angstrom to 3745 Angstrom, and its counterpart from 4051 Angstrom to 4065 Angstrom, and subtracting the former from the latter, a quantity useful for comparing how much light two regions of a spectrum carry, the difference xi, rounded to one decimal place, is -2.4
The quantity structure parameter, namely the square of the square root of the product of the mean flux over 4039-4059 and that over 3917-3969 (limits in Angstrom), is 0.22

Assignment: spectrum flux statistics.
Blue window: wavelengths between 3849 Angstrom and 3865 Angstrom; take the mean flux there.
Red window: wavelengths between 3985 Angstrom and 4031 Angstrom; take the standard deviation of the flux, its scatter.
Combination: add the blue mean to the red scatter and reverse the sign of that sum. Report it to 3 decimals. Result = -0.603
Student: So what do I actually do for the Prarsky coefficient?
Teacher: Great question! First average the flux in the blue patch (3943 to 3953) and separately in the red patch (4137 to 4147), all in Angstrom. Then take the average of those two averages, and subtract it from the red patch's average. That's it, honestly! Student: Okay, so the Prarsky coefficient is -0.025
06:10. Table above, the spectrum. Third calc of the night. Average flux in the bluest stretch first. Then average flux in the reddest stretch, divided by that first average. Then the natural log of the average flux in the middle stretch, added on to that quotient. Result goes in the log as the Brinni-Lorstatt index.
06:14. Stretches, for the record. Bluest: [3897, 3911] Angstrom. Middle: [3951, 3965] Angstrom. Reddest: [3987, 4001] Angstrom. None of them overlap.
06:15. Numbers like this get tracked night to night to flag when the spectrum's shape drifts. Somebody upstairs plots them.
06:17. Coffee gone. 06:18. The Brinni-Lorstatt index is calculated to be 0.19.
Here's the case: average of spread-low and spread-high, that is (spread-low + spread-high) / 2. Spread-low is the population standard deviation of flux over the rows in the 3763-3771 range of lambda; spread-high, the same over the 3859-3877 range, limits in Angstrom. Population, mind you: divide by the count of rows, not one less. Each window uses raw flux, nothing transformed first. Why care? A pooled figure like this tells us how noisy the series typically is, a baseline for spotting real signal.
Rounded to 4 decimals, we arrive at 0.0186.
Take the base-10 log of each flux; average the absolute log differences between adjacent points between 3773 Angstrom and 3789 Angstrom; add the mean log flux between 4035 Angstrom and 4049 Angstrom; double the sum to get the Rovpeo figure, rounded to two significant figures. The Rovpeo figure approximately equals -0.71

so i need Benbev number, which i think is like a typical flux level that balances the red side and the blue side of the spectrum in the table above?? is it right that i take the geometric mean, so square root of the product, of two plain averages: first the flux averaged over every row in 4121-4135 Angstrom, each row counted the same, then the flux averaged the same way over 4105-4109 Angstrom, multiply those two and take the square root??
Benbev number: 0.555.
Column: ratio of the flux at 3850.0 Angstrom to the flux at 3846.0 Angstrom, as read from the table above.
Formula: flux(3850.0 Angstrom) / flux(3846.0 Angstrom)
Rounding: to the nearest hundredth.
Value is 0.98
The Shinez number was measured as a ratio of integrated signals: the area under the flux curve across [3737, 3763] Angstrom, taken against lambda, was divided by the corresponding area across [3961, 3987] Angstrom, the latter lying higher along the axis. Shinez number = 1.11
